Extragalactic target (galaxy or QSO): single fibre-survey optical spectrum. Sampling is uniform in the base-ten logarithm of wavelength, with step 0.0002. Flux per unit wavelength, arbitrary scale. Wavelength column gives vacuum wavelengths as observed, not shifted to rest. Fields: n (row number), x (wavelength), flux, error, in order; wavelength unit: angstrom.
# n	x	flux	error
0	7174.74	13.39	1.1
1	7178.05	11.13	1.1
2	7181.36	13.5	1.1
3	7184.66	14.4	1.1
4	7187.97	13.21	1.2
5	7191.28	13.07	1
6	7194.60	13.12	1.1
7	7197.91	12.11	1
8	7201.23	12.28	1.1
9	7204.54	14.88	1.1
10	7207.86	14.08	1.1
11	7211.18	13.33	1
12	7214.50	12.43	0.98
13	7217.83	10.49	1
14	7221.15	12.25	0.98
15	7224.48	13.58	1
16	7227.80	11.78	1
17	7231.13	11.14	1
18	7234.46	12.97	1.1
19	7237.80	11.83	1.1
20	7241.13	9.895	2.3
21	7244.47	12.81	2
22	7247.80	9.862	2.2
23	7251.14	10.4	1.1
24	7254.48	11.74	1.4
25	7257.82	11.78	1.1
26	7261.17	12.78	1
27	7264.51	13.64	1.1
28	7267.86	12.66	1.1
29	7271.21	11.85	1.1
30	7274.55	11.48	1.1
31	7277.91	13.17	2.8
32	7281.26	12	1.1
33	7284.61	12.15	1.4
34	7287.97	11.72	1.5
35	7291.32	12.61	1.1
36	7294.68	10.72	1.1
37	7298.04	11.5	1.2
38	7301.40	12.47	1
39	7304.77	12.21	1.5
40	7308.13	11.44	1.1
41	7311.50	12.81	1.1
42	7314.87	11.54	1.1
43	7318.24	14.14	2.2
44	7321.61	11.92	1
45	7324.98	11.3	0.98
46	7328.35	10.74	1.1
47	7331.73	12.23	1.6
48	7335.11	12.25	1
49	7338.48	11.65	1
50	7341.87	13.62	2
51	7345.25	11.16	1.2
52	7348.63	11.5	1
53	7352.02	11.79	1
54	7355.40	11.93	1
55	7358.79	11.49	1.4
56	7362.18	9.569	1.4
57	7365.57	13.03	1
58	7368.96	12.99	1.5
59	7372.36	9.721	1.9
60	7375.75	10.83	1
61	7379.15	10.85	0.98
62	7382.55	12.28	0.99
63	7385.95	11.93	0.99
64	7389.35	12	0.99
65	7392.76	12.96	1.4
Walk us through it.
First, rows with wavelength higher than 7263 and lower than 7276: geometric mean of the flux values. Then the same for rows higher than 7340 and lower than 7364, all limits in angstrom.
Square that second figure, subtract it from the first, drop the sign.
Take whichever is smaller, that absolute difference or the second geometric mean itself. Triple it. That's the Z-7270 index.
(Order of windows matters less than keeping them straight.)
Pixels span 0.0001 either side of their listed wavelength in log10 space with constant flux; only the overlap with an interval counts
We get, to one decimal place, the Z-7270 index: 34.6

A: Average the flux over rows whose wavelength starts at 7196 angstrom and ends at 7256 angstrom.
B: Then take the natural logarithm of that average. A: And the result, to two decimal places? 2.49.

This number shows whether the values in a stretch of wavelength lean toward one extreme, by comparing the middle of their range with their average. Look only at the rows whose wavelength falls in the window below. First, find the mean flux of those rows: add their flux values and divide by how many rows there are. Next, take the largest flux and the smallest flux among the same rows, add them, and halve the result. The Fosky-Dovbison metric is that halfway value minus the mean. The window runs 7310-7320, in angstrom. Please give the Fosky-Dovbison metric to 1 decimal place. 0.0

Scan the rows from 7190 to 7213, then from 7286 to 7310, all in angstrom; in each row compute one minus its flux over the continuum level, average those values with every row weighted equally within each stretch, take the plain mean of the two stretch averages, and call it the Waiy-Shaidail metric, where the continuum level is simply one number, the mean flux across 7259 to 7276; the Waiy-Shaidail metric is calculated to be -0.005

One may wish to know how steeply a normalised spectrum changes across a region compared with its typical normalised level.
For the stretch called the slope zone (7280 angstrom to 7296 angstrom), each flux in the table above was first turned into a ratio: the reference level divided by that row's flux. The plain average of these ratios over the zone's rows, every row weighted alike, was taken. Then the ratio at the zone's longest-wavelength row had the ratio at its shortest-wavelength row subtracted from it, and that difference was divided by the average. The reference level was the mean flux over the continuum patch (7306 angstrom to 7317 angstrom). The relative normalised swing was 0.12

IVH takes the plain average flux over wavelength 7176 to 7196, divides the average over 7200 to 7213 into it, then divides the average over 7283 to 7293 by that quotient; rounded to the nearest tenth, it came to 12.7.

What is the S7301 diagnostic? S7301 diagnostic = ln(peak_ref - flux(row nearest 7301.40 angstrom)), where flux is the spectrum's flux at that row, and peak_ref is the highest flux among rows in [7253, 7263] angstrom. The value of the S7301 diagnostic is -1.2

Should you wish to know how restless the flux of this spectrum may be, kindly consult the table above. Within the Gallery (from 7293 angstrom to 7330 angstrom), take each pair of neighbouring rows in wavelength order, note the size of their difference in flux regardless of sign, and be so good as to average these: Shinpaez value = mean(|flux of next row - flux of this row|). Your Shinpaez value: 1.14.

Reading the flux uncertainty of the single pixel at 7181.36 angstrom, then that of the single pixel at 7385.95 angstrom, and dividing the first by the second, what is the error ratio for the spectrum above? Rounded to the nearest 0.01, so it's 1.11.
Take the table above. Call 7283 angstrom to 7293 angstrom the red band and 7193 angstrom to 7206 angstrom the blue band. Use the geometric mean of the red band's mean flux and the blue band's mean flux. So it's 12.6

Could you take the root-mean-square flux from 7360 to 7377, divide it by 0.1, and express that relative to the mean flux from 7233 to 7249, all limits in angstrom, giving 9.9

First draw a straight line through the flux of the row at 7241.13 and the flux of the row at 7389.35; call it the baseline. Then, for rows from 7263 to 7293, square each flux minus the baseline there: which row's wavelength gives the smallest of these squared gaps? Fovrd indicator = 7274.55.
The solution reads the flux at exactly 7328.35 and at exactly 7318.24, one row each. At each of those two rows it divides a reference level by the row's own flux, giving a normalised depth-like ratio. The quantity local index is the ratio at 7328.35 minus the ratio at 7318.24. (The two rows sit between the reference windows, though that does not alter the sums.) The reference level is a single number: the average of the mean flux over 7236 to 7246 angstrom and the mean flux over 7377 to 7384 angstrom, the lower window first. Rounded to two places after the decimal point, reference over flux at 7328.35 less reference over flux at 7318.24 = 0.26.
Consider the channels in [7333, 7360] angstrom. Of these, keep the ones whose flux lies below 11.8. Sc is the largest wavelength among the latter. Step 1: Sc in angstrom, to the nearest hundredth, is 7358.79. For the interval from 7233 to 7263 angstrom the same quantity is 7257.82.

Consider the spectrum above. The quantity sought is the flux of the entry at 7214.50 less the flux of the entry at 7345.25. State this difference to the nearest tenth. 1.3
